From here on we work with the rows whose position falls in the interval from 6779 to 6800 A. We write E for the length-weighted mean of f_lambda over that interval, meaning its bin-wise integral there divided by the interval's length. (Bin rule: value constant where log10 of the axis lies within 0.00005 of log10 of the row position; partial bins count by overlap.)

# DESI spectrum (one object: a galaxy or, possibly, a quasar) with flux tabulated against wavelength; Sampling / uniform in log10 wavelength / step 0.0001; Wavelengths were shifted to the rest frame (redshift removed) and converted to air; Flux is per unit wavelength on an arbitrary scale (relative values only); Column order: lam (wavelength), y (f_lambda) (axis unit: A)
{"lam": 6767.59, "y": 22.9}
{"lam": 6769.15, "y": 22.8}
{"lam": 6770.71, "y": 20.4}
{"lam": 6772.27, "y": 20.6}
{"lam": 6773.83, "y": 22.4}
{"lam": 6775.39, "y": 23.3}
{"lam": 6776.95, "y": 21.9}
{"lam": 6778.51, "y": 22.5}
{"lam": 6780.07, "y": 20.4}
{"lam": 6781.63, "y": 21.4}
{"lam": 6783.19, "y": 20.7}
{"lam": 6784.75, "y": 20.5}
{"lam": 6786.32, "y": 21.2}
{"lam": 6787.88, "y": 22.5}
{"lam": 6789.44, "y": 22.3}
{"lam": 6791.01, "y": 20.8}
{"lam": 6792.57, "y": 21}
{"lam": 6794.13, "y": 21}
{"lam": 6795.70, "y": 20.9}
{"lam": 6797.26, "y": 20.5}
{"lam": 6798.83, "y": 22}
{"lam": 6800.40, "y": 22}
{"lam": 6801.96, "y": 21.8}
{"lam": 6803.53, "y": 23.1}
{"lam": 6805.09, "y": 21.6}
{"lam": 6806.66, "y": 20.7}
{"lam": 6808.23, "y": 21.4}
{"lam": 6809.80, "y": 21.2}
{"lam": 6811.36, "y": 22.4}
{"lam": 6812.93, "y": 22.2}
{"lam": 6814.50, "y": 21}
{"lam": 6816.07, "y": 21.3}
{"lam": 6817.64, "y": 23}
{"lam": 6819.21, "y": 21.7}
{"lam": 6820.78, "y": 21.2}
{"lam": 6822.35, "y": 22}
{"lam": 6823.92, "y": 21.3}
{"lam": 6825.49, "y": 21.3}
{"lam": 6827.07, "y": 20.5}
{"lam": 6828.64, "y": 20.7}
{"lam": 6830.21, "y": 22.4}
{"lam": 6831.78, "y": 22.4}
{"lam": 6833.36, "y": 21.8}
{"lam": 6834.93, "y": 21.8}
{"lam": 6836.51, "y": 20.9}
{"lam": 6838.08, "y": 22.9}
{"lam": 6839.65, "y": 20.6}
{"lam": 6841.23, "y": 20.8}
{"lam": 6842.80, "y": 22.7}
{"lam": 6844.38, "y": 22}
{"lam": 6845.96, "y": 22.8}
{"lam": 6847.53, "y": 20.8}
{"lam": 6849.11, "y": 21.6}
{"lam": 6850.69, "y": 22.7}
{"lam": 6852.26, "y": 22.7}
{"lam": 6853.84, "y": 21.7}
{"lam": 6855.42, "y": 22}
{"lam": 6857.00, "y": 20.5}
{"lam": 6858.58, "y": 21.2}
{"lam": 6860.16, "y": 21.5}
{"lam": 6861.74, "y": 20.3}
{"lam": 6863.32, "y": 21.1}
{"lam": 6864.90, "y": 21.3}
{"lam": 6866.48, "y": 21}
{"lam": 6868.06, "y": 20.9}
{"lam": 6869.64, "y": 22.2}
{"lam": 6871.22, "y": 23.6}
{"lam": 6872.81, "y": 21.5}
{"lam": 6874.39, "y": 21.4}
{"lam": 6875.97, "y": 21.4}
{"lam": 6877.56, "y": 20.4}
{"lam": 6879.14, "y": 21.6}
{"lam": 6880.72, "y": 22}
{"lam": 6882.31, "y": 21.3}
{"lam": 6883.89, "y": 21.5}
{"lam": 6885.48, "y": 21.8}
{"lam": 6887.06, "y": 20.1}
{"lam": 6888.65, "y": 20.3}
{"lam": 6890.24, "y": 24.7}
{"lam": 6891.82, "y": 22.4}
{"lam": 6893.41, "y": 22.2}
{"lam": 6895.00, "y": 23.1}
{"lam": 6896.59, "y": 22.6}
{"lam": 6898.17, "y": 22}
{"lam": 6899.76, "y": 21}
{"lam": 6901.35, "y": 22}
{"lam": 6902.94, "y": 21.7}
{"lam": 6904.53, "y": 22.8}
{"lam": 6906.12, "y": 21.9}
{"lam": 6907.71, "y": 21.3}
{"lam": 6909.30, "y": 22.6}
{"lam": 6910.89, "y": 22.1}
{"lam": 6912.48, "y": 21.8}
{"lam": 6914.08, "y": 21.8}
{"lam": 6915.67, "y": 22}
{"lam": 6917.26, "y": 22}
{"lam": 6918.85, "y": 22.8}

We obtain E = 21.2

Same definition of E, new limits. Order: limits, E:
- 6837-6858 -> 21.8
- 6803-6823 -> 21.7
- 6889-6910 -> 22.3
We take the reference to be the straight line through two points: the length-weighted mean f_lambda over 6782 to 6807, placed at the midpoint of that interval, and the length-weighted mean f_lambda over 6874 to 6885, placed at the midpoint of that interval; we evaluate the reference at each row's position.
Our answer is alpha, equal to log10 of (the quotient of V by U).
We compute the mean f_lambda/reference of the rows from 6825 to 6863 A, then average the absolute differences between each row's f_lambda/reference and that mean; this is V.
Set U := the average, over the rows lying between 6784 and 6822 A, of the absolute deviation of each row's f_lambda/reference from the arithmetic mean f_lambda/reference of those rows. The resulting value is 0.06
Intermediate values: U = 0.029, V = 0.0335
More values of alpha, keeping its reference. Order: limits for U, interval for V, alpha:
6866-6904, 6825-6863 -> -0.02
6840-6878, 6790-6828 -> -0.07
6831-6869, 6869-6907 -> 0.04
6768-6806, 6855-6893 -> -0.05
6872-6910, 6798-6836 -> -0.11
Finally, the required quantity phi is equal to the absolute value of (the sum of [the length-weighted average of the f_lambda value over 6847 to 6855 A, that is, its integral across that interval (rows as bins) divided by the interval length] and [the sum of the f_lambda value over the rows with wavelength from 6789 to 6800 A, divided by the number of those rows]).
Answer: 43.1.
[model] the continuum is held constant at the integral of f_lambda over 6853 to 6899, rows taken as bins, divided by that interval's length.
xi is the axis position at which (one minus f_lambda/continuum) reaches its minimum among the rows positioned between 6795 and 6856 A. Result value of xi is 6803.53 A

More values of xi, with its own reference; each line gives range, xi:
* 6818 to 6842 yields 6838.08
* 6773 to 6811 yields 6775.39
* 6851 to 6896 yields 6890.24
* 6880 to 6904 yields 6890.24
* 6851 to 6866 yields 6852.26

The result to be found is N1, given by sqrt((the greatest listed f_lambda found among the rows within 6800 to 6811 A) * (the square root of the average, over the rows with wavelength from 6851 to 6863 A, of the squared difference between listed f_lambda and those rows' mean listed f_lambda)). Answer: 4.2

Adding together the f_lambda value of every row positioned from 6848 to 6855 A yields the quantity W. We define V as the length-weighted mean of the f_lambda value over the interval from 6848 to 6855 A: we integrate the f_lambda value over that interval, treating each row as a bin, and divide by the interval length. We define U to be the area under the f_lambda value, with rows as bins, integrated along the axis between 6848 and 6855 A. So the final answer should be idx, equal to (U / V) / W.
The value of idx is 0.0789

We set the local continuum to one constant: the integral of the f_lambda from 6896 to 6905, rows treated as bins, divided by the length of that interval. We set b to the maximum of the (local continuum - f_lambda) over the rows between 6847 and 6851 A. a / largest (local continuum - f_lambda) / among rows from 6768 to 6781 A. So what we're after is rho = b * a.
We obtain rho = 1.9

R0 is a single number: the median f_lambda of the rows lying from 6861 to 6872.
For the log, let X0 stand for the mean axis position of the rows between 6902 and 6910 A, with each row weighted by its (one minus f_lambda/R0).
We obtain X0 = 6906.2 A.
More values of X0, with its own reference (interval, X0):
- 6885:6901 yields 6893.7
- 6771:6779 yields 6776.4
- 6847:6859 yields 6852.0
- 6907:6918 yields 6912.6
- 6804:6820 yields 6814.4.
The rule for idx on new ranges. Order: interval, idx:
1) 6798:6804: 0.0675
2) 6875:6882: 0.0820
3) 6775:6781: 0.0681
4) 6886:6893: 0.0800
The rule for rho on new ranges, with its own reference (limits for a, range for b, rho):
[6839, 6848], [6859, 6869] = 2.3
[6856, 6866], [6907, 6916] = 1.2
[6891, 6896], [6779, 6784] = -0.3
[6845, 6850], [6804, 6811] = 1.5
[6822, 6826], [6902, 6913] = 0.5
